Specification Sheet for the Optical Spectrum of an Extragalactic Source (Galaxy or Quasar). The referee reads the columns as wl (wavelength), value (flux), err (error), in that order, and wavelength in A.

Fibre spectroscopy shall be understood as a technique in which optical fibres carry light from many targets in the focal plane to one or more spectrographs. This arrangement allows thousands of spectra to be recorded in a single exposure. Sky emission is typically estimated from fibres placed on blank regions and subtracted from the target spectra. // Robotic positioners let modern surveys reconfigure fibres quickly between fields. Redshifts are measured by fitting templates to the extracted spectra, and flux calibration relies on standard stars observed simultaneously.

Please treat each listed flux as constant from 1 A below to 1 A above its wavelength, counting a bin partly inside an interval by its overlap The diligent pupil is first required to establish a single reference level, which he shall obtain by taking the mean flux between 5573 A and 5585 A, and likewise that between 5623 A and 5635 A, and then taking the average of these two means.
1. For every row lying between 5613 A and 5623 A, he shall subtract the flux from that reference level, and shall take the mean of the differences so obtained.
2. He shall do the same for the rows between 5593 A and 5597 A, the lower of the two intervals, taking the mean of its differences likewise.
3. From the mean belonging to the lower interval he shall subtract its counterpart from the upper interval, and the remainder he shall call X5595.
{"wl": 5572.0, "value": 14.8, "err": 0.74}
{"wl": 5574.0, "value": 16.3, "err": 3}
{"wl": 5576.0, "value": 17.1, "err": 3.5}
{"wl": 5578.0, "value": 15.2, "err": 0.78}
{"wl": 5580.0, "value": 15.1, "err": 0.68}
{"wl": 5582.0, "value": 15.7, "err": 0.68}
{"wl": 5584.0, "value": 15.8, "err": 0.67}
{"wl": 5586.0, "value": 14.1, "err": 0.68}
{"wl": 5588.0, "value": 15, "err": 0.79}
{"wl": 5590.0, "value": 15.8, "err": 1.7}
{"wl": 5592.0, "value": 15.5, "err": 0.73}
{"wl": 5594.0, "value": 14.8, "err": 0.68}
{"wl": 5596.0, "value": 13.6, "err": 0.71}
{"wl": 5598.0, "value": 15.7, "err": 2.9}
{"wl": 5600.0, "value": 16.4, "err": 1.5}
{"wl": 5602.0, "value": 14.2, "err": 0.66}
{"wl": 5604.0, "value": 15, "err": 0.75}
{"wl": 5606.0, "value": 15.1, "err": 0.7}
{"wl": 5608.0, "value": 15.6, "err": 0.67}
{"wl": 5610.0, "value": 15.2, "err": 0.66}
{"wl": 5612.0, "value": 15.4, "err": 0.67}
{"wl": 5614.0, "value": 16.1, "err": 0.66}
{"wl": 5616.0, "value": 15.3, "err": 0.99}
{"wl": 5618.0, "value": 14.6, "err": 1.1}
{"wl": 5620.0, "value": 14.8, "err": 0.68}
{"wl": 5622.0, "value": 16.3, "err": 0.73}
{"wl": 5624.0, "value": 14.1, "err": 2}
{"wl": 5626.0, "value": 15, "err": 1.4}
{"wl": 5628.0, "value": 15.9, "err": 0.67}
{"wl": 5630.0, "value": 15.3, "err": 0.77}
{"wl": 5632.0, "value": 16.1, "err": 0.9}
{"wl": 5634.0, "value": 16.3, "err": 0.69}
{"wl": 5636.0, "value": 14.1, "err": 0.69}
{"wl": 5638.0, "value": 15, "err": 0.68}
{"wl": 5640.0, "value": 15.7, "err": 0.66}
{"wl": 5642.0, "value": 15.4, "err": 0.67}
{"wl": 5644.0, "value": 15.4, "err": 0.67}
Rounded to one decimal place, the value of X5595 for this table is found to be 1.2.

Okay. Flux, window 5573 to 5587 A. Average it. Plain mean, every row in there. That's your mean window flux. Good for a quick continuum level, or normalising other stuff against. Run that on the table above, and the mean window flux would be 15.6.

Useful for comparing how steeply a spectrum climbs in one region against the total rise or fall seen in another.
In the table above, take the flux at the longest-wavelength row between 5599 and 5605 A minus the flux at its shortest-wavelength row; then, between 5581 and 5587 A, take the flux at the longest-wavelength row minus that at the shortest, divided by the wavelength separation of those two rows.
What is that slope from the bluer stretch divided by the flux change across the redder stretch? 0.3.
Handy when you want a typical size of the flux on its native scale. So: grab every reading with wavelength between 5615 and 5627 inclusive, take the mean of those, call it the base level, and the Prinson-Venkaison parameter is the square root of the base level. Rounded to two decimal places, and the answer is 3.88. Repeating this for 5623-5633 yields 3.91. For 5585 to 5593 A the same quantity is 3.89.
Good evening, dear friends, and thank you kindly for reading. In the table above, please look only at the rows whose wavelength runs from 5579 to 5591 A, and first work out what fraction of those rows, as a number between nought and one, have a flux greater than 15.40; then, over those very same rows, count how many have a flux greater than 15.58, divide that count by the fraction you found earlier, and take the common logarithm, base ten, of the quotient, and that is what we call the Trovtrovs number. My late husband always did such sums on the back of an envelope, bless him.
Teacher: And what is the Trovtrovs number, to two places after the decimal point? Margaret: 0.78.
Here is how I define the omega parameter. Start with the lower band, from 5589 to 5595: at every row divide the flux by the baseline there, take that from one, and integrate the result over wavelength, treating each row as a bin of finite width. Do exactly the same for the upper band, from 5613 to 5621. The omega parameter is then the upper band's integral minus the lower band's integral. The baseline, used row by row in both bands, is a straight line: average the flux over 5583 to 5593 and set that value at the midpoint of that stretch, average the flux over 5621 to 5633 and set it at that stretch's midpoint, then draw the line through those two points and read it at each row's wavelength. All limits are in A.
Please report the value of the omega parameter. 0.14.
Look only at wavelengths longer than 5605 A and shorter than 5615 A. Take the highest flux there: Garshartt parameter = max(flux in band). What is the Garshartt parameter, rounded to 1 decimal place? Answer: 16.1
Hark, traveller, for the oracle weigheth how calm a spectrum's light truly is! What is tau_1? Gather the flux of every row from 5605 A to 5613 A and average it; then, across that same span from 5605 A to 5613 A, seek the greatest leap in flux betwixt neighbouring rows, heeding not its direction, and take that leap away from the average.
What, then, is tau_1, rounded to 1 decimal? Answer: 14.8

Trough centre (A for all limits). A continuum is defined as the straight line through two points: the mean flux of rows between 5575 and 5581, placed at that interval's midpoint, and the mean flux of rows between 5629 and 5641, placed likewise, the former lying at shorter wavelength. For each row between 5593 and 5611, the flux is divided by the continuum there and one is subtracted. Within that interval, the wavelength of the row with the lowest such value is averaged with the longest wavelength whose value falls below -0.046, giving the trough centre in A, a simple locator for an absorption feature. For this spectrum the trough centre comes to 5599 A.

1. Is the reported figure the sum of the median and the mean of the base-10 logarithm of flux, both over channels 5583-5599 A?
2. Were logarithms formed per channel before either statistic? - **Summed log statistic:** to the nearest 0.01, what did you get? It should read 2.36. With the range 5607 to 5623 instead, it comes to 2.37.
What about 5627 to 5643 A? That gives 2.38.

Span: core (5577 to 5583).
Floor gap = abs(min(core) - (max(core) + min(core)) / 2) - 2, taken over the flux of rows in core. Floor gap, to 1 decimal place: -1.7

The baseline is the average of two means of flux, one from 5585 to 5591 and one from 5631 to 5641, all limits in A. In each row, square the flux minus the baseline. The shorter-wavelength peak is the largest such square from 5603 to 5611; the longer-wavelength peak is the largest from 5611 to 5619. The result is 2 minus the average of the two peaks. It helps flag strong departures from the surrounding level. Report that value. 1.5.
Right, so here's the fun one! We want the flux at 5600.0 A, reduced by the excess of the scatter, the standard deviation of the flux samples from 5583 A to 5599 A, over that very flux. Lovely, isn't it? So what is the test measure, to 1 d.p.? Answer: 32.0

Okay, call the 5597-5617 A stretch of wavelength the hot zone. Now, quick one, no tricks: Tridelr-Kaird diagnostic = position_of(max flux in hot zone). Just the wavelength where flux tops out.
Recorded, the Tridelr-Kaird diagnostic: 5600.0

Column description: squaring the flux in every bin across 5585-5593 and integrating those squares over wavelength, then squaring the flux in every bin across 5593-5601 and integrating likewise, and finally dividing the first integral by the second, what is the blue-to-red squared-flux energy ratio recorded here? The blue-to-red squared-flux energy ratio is 0.994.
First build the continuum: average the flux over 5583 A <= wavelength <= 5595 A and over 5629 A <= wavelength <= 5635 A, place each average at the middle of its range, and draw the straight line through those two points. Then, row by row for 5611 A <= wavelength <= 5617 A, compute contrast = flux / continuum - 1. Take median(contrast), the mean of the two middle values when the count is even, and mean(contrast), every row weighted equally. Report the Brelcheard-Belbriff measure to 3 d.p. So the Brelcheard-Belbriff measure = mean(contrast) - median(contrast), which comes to 0.011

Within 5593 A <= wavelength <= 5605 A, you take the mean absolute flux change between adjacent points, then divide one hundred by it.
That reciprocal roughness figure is 71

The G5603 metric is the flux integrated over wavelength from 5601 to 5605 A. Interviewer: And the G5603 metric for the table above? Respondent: 58.4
